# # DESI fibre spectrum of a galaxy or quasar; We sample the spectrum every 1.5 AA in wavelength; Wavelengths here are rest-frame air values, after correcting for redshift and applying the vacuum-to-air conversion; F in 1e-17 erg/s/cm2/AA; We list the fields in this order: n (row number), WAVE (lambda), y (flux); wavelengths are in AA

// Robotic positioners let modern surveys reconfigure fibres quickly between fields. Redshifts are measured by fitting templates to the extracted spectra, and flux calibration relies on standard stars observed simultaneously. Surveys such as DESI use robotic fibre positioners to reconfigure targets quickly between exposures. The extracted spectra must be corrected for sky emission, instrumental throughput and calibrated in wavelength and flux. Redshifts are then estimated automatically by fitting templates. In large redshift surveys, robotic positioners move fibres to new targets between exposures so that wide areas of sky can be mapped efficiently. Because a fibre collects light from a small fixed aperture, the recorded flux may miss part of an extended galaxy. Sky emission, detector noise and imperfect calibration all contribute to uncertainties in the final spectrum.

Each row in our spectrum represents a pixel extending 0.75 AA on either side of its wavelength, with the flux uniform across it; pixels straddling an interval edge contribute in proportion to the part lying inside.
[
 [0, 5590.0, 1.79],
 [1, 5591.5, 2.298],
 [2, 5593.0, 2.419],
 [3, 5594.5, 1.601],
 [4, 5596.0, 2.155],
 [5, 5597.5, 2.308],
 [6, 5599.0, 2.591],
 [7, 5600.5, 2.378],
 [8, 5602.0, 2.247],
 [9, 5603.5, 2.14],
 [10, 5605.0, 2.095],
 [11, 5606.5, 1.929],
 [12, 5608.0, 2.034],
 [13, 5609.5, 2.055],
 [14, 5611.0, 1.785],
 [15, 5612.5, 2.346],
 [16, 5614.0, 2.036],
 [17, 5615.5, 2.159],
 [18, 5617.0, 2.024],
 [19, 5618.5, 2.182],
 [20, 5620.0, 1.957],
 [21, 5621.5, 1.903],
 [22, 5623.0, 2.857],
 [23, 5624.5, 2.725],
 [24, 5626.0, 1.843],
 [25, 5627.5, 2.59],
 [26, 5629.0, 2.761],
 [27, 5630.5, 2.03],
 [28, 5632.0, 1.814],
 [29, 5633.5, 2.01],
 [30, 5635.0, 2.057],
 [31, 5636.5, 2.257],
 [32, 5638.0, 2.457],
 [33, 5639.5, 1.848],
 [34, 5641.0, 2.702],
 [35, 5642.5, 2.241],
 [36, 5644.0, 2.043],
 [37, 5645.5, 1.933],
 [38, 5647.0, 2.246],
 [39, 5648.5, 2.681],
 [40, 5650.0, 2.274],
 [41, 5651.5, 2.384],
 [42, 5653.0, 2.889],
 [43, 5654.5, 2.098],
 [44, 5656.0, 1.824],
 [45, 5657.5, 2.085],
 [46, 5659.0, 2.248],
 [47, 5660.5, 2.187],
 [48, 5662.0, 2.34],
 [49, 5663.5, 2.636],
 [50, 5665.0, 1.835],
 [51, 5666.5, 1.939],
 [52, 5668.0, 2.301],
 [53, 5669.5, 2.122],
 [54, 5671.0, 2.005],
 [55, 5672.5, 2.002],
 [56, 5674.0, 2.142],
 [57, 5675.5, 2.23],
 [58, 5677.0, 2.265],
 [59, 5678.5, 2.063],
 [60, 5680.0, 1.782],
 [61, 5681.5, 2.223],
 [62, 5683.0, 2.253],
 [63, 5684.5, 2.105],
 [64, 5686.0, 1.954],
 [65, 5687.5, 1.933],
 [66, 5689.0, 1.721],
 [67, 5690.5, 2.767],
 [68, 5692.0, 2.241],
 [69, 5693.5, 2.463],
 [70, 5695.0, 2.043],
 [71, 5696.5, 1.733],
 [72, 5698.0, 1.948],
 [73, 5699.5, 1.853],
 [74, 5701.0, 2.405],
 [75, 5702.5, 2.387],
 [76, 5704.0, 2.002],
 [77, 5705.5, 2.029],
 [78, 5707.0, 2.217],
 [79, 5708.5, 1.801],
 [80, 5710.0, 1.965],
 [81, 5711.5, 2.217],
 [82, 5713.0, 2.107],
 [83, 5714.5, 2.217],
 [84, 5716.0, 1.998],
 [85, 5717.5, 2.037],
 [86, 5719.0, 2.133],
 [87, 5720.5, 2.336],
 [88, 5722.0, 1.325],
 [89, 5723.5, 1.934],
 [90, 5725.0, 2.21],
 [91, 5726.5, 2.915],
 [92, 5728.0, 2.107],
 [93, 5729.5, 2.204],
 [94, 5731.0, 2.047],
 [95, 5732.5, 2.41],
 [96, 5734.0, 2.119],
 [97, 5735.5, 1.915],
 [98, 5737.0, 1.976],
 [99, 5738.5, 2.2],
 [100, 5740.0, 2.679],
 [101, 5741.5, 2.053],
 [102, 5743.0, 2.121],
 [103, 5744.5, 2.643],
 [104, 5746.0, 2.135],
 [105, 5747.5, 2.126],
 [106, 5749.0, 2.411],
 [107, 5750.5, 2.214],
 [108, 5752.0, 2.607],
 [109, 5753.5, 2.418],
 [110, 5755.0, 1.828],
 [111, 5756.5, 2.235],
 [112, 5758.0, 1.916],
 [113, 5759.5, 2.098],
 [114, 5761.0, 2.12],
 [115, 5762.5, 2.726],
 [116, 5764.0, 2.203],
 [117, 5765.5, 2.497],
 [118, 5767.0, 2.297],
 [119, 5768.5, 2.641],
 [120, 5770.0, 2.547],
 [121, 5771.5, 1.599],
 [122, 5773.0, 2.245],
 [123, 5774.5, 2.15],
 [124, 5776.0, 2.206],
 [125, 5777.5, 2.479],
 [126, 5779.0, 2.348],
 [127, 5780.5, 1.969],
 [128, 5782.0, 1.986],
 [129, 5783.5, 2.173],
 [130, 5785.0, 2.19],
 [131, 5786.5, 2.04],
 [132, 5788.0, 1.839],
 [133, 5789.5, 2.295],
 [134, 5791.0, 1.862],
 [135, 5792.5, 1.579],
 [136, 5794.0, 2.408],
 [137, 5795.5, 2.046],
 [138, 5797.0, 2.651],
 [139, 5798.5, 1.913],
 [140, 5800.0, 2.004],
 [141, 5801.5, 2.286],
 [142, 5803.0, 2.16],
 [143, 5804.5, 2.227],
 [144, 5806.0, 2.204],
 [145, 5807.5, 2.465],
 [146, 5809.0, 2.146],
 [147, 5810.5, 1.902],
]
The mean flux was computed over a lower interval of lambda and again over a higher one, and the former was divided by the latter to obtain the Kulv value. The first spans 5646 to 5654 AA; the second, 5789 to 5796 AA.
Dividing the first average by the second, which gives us 1.22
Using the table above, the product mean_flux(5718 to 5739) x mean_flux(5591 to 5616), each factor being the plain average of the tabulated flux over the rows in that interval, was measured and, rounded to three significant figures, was 4.58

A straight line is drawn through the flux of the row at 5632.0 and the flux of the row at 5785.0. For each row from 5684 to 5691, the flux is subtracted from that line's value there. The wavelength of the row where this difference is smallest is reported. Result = 5690.5 AA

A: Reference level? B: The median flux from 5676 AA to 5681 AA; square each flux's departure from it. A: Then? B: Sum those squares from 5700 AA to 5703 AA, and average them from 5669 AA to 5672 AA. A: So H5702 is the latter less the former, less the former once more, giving -0.44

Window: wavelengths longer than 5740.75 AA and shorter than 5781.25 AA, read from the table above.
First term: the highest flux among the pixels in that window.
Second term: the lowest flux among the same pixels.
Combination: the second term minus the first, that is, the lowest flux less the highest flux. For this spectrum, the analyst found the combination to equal -1.13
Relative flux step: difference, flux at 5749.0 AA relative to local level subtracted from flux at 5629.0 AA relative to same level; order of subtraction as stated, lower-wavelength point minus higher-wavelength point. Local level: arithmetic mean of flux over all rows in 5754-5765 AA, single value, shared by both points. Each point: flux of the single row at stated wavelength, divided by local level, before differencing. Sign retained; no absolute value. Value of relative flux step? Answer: 0.16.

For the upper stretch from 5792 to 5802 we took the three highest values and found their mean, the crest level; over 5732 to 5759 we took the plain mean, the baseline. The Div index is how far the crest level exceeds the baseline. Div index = 0.23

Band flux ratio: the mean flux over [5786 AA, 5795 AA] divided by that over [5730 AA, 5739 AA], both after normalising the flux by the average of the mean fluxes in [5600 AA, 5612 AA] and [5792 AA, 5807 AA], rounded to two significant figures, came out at 0.95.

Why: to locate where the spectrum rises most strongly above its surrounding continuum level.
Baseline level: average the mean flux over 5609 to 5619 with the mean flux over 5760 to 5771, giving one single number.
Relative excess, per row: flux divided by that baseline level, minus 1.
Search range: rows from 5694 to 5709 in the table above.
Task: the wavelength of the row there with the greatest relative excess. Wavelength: 5701.0 AA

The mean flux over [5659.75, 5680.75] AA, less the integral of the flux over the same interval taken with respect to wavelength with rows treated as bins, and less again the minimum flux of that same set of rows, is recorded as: -44.4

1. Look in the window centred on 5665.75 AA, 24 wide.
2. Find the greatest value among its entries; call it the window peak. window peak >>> 2.636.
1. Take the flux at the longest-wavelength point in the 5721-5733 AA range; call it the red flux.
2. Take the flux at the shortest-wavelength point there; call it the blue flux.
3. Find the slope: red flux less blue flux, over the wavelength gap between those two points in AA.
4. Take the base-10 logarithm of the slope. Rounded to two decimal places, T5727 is -0.99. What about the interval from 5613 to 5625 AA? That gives -1.18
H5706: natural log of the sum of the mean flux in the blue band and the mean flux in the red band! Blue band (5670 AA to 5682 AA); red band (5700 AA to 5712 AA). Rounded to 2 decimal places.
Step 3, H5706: 1.44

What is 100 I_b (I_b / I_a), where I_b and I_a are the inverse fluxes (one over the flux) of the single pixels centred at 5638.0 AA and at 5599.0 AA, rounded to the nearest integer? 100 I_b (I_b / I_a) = 43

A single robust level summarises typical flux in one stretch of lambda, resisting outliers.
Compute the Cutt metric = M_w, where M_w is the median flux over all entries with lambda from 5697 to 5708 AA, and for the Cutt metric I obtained 2.029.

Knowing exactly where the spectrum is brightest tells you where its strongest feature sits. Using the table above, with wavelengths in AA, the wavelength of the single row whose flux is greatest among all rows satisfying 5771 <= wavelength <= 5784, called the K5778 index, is 5777.5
